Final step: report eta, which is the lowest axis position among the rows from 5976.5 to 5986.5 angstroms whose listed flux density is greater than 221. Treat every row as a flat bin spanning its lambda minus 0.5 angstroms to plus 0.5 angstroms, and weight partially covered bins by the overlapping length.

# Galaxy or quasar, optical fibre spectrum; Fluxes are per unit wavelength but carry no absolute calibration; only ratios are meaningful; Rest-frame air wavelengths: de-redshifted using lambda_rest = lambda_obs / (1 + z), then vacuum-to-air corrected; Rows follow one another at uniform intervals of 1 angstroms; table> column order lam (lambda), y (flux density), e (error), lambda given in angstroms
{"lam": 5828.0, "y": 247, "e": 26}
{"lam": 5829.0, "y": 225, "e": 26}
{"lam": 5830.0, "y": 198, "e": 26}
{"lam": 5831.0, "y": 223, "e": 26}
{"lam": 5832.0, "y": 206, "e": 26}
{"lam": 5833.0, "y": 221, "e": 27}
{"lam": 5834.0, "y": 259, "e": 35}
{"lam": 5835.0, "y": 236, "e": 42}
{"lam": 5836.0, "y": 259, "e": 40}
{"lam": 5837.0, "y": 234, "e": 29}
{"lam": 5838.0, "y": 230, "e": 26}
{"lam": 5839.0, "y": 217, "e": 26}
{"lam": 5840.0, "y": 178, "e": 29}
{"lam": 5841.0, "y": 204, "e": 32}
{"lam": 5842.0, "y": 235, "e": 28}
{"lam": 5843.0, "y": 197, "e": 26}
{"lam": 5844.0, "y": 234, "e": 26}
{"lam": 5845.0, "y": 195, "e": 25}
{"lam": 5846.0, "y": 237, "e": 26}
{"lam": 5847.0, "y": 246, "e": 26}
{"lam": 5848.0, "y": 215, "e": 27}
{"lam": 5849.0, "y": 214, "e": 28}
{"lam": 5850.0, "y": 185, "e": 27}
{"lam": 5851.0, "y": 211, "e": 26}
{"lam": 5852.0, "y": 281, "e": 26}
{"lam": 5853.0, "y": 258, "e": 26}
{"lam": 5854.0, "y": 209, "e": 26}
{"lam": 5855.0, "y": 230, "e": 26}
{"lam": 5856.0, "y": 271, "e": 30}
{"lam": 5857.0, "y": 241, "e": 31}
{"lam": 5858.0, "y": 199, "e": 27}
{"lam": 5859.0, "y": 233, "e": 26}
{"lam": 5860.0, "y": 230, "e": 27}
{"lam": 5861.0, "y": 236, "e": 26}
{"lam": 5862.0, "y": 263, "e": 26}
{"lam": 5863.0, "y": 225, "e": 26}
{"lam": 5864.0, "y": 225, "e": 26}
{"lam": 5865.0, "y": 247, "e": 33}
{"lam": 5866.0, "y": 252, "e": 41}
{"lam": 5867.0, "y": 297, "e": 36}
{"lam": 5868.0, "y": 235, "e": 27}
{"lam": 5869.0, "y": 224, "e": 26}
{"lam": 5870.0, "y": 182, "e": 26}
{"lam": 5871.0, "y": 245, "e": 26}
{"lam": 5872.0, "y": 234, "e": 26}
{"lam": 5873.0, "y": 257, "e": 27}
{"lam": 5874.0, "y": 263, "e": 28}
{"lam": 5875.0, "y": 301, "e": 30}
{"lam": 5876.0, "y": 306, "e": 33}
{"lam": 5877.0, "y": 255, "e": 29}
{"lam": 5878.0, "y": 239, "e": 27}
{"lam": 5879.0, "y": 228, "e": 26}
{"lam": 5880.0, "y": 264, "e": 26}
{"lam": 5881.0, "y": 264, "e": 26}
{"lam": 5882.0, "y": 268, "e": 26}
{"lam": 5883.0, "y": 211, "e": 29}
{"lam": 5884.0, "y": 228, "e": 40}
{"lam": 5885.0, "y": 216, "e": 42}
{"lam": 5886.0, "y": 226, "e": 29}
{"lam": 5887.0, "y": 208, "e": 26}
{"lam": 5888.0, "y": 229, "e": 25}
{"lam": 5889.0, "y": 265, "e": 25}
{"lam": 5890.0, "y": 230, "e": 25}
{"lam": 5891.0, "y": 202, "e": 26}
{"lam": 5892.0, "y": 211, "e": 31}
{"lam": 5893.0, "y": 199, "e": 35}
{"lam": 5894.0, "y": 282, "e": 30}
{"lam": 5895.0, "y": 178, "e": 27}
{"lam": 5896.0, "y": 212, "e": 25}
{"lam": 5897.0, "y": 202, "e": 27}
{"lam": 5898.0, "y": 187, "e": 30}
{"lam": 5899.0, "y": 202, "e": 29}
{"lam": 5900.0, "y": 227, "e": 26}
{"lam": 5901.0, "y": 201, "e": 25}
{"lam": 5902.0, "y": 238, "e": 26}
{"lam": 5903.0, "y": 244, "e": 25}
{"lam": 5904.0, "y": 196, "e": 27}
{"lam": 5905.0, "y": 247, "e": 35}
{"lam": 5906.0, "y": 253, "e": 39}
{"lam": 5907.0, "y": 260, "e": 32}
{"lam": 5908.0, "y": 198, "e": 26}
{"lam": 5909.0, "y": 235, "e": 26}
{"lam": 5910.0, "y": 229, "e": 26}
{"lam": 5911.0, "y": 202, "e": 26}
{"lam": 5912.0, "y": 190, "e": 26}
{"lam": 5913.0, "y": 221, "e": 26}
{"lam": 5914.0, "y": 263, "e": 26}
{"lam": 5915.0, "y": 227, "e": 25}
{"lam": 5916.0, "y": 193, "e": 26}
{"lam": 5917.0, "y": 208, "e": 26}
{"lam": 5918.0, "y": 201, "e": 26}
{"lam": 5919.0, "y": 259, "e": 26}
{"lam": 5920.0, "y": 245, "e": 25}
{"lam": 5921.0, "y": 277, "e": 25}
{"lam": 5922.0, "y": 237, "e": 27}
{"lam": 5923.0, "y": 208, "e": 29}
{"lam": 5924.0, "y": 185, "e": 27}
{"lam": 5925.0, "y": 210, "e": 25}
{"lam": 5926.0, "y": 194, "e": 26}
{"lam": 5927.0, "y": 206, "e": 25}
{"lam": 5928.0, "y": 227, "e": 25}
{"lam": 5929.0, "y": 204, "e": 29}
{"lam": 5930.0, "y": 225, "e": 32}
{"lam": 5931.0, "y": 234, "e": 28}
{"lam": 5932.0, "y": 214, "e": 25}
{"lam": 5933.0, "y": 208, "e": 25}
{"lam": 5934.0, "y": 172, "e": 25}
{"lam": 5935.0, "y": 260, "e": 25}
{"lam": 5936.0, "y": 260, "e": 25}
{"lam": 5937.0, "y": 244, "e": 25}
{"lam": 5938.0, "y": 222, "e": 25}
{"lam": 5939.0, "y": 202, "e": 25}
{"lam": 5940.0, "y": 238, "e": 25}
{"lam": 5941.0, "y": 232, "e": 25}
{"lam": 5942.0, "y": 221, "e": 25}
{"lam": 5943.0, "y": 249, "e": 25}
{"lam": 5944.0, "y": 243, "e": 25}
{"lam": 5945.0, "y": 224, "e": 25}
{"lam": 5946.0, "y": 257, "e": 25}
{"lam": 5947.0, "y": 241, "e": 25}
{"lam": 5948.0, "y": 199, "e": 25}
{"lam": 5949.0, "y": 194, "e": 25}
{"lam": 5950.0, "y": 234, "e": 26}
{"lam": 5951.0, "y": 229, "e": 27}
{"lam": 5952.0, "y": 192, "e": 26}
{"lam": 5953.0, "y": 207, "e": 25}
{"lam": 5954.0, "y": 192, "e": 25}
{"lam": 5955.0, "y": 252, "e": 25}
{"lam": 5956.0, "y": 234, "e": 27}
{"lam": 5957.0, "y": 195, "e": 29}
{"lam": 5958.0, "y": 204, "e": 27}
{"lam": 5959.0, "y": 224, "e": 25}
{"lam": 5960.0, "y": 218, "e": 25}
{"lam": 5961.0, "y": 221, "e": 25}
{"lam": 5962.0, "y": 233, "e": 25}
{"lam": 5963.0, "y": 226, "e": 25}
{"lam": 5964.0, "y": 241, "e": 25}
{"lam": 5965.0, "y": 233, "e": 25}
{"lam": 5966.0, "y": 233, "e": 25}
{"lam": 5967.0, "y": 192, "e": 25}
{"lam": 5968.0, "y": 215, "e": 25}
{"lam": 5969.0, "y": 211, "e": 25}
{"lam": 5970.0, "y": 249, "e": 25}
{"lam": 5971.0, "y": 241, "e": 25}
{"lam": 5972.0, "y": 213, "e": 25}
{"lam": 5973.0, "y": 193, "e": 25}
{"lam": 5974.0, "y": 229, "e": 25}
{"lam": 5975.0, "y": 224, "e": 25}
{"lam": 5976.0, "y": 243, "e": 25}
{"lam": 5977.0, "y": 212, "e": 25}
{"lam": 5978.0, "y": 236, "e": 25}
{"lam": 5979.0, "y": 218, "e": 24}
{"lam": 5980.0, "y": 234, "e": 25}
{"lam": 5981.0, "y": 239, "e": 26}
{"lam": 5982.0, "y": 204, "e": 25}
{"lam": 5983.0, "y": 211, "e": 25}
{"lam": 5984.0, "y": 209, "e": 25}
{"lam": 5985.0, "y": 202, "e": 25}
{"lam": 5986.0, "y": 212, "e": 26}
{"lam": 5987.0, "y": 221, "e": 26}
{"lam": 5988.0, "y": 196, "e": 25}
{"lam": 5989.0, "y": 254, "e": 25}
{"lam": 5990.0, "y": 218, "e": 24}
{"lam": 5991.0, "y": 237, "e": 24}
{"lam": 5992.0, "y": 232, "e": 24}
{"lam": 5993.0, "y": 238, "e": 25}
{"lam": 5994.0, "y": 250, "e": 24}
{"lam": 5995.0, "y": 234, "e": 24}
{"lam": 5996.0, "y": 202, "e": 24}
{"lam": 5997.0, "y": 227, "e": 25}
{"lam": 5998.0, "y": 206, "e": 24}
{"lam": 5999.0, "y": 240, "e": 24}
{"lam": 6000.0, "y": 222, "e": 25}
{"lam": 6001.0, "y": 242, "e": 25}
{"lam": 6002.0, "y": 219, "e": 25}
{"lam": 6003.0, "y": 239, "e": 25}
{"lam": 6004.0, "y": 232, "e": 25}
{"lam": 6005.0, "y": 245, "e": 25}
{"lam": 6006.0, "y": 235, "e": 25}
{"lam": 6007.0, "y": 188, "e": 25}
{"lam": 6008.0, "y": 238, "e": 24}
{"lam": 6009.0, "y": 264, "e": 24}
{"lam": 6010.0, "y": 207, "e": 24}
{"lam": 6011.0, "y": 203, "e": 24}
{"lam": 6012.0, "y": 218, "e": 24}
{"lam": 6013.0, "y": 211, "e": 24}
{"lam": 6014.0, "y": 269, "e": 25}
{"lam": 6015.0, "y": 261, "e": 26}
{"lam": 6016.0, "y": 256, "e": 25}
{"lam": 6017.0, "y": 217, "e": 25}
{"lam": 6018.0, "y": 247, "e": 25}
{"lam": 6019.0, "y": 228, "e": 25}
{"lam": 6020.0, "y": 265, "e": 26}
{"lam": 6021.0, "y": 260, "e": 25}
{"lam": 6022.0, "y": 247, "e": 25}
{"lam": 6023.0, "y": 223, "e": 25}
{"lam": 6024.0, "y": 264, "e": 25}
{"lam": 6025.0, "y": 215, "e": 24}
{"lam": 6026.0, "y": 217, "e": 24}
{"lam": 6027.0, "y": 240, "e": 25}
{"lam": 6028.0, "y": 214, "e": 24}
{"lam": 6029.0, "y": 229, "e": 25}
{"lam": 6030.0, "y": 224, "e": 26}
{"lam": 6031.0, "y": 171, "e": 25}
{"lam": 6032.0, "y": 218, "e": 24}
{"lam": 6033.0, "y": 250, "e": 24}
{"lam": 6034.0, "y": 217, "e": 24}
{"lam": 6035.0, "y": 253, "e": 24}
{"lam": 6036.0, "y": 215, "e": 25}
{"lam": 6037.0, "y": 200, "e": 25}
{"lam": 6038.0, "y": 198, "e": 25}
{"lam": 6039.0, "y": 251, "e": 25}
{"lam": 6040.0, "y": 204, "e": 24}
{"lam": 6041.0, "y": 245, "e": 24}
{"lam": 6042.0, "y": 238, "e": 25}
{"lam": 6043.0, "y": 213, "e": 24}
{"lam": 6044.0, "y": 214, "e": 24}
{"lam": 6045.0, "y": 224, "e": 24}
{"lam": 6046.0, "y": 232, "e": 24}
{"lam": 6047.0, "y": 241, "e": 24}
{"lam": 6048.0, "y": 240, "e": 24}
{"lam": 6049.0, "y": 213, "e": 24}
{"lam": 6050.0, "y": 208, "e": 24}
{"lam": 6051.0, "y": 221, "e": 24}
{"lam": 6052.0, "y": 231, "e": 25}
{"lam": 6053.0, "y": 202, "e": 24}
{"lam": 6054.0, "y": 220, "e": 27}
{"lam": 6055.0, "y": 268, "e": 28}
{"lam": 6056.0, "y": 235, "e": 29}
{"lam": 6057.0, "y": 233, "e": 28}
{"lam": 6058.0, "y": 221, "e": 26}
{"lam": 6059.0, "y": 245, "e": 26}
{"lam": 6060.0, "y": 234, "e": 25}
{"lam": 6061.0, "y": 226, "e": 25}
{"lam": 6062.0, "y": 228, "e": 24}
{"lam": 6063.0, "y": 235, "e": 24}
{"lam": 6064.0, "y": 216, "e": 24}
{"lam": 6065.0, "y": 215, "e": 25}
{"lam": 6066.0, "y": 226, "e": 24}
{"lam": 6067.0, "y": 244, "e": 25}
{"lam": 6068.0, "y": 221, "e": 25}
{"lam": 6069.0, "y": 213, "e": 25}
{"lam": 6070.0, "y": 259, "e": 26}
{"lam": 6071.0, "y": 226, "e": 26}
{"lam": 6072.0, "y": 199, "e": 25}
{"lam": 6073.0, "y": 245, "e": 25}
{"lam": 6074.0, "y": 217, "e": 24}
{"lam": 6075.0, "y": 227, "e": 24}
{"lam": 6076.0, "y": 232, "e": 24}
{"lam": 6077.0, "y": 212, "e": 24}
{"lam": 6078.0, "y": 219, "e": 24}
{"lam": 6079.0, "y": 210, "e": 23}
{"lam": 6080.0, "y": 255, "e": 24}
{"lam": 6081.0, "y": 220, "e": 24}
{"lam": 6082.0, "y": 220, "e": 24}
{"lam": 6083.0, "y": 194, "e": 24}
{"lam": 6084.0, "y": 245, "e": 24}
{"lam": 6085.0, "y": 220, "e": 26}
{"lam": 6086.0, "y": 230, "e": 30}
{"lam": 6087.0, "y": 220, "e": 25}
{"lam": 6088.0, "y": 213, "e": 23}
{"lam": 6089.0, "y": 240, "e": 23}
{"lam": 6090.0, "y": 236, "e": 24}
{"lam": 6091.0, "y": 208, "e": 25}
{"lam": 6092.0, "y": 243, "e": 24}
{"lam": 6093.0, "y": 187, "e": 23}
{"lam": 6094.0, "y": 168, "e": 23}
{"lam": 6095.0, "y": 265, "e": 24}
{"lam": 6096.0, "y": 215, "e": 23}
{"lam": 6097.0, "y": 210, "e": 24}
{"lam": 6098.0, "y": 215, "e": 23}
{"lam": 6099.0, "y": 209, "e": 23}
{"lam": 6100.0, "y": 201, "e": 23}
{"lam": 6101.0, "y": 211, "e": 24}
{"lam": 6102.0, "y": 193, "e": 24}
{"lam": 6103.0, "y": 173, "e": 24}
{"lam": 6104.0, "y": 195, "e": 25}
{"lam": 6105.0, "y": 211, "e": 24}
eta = 5978.0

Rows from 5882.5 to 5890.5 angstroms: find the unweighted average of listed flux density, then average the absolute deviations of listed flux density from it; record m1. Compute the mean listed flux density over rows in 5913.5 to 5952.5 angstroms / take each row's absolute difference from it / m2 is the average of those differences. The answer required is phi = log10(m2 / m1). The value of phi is 0.3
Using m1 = 11.4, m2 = 21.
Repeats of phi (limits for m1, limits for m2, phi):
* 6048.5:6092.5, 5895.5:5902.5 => 0.0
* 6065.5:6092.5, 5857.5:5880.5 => 0.2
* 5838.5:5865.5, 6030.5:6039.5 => 0.0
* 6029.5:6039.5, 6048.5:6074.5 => -0.2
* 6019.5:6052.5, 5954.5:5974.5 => -0.1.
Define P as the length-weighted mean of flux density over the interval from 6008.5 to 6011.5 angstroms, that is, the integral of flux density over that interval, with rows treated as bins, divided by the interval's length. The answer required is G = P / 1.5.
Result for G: 150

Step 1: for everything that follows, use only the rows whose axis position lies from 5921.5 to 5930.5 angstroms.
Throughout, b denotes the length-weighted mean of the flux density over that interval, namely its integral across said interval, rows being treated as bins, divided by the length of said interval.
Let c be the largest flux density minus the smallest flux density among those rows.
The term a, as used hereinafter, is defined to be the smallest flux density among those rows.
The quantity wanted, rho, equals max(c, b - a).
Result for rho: 52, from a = 185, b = 211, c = 52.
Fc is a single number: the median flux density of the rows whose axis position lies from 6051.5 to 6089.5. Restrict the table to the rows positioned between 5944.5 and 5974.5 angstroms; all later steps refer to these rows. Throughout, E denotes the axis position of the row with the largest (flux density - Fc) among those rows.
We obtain 5946.0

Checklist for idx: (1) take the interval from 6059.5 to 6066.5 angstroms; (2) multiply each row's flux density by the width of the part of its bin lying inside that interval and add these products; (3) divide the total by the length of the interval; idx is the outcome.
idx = 226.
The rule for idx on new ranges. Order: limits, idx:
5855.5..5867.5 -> 243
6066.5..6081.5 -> 227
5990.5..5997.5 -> 231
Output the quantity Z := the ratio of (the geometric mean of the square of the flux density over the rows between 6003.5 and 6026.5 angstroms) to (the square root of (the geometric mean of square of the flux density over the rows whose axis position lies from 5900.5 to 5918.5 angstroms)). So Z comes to 248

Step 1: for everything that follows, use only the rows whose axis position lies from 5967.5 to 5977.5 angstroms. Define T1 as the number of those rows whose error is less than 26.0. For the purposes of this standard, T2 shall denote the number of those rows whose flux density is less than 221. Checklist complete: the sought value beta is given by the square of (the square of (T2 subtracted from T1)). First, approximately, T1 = 10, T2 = 5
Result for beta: 625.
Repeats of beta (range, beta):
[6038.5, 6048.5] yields 2401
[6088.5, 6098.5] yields 256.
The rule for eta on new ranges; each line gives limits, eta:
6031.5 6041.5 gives 6033.0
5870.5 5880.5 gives 5871.0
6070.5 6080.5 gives 6071.0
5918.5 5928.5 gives 5919.0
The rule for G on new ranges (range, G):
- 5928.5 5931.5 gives 147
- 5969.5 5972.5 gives 156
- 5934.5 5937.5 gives 170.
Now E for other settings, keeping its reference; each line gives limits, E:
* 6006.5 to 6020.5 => 6014.0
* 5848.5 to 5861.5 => 5852.0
